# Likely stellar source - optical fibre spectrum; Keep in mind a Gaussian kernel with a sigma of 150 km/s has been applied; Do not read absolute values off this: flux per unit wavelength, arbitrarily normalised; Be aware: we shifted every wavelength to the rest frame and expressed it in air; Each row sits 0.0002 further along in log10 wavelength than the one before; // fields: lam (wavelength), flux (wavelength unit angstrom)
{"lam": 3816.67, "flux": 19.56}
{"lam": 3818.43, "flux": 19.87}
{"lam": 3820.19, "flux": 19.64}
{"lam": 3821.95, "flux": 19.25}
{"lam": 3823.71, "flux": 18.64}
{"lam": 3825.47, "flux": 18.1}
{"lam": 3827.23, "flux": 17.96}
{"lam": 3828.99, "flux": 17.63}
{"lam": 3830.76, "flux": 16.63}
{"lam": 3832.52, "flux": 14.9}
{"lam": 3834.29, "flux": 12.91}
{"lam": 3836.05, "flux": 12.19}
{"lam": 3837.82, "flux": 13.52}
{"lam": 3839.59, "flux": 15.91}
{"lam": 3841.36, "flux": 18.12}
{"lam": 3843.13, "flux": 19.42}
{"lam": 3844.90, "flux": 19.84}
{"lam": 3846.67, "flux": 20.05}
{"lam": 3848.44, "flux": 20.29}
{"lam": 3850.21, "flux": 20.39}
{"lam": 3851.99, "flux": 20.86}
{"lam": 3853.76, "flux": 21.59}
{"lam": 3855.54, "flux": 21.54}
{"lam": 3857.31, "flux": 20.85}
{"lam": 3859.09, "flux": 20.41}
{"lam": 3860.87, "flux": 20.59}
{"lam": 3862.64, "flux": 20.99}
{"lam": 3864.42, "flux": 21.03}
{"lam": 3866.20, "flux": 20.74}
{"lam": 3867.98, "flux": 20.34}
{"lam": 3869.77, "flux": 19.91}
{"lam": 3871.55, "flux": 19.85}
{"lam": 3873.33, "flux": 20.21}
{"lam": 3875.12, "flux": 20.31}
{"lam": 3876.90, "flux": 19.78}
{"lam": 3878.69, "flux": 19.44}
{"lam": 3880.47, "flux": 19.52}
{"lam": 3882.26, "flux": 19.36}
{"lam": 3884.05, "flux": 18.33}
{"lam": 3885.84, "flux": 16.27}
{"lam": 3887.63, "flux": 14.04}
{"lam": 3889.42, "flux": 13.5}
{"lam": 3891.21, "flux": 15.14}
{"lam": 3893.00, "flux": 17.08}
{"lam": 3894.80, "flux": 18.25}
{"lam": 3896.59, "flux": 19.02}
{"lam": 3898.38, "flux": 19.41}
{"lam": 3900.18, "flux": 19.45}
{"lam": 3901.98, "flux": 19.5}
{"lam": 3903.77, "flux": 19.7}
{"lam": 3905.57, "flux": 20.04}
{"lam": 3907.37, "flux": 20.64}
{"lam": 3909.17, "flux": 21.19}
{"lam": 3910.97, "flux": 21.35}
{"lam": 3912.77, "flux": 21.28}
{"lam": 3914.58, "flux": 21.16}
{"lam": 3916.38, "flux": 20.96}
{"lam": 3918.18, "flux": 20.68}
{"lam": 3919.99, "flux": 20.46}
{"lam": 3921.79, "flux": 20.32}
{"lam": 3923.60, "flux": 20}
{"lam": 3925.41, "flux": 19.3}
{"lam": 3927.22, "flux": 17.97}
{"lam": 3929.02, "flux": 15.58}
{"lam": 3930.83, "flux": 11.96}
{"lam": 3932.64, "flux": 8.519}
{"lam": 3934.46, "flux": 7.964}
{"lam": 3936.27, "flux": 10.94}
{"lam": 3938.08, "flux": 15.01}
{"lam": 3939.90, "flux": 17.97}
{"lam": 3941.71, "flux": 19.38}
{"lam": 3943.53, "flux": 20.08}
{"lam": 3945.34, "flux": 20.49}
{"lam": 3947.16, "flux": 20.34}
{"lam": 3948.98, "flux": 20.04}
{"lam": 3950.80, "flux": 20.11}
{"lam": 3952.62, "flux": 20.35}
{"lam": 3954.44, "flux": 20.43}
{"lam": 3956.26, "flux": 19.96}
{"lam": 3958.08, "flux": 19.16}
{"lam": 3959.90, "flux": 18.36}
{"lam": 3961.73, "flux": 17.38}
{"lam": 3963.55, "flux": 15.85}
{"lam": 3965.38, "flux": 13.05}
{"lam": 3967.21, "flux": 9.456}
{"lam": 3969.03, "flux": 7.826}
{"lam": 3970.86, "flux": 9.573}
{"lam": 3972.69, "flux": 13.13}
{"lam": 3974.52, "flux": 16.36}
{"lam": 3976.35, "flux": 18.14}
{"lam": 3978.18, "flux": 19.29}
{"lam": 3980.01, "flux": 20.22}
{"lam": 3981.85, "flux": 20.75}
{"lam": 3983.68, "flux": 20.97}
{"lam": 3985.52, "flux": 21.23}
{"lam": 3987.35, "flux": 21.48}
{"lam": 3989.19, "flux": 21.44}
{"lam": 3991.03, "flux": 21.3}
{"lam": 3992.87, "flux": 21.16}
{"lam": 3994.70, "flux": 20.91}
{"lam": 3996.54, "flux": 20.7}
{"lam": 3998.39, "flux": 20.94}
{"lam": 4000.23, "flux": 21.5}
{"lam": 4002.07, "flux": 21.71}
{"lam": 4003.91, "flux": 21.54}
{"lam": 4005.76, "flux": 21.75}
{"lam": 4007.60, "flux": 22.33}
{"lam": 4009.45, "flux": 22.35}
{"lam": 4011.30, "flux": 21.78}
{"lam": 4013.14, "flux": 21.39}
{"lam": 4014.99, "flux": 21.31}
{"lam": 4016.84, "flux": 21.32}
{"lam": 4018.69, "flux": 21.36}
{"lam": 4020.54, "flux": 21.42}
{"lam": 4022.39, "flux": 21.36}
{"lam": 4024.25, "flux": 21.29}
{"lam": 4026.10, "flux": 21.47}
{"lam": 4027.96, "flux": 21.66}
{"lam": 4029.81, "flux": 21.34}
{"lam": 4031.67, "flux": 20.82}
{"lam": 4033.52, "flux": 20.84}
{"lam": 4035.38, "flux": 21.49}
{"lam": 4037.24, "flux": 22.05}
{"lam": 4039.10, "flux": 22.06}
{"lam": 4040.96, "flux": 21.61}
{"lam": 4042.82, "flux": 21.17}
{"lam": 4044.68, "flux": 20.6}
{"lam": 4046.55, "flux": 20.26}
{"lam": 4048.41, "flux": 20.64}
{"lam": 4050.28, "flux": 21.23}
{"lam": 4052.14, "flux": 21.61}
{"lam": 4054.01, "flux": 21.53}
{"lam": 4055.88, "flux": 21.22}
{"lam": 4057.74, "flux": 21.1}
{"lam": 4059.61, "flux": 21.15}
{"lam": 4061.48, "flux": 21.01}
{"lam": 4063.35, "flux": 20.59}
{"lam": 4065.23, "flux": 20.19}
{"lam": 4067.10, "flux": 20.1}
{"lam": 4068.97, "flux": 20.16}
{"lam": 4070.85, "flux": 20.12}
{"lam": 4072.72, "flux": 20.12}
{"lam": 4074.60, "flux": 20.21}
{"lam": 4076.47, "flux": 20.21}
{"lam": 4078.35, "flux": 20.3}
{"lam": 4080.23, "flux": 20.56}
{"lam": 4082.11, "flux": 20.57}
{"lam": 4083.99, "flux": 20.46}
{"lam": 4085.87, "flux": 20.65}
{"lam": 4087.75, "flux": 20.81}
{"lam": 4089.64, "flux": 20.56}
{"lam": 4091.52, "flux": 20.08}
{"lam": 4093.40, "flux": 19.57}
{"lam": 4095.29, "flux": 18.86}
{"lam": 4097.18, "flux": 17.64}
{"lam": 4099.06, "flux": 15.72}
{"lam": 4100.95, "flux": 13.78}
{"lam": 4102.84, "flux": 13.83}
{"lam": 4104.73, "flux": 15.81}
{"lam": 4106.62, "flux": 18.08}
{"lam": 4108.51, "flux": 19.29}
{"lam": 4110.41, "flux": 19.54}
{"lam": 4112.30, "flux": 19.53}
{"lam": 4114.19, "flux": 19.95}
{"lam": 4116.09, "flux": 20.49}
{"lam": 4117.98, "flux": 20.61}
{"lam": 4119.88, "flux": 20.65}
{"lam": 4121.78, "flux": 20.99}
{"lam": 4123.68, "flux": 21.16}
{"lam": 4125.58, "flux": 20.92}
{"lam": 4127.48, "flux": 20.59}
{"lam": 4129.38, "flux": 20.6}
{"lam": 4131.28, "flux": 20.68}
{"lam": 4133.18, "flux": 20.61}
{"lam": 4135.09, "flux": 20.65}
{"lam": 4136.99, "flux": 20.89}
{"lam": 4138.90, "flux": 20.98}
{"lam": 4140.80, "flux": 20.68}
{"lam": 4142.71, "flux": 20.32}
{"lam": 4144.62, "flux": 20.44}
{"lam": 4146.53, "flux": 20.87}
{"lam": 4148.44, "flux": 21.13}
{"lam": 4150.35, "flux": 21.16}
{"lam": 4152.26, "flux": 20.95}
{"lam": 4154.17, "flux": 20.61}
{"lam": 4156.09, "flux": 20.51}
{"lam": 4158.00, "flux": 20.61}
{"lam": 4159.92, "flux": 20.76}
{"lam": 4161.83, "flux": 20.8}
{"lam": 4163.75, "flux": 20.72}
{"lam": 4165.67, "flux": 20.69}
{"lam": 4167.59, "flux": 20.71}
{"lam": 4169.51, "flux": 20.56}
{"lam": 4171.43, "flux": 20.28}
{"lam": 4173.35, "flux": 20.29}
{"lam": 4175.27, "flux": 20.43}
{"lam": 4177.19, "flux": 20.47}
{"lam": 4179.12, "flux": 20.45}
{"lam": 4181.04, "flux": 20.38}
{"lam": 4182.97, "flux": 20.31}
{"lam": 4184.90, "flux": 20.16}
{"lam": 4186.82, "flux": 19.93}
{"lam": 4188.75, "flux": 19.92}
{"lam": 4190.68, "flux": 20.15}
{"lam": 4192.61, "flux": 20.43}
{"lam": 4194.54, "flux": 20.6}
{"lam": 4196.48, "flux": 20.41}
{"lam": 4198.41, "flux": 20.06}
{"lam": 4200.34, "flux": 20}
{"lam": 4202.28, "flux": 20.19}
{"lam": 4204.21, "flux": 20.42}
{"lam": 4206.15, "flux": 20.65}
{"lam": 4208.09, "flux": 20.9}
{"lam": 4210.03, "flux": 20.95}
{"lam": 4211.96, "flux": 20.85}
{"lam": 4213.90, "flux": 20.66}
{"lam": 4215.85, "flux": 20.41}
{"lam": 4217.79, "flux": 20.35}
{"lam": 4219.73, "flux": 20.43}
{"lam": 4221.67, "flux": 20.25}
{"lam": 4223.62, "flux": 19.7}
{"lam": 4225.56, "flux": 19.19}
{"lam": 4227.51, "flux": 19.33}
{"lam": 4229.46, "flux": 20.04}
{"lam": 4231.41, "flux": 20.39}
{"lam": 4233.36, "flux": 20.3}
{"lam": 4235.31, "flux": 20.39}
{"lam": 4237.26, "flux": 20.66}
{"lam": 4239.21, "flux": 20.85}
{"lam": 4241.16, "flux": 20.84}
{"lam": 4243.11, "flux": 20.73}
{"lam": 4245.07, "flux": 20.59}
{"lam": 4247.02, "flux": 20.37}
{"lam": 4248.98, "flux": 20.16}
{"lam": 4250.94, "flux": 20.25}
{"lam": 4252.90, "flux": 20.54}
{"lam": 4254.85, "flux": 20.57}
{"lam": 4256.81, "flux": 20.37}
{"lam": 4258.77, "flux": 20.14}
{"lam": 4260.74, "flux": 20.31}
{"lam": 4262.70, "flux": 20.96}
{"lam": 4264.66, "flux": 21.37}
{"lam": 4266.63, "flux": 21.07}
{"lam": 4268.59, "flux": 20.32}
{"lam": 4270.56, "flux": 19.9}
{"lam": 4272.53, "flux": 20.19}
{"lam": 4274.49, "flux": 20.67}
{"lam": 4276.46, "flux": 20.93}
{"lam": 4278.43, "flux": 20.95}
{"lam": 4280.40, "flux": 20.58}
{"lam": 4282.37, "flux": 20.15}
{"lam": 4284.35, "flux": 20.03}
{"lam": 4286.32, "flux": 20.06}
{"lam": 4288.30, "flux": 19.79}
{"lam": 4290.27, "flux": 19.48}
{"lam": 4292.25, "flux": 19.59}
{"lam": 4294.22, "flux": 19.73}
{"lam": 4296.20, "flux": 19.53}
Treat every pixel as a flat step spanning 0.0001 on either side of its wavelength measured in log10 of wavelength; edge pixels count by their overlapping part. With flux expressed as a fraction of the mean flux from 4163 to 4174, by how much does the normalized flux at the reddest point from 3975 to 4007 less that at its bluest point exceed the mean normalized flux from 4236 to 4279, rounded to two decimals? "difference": -0.83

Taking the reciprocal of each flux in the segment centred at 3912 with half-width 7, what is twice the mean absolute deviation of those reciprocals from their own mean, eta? 0.0016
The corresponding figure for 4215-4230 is 0.0021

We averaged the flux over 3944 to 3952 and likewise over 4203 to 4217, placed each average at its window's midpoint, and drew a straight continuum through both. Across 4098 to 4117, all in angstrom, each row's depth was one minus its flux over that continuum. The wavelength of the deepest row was 4100.95 angstrom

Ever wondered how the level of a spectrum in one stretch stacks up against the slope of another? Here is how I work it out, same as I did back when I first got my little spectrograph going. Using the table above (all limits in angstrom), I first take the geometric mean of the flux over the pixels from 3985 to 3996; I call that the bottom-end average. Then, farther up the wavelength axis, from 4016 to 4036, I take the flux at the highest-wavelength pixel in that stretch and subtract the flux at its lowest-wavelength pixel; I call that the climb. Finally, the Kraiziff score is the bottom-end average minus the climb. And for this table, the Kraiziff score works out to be 21.1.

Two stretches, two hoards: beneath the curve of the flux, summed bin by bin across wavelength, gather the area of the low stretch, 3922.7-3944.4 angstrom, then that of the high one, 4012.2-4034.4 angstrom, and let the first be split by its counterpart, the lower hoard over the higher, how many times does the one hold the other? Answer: 0.71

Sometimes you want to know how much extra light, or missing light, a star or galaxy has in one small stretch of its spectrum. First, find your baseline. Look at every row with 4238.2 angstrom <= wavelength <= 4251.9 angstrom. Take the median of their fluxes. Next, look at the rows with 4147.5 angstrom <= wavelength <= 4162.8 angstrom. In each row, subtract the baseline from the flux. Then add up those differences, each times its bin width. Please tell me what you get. 3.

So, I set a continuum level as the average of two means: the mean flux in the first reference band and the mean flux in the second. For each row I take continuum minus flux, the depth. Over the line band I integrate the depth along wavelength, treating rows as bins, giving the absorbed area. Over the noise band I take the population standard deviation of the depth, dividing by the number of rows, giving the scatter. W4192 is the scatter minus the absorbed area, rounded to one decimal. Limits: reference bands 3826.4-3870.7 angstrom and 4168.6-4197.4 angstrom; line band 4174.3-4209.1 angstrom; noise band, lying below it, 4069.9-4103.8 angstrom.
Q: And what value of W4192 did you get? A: 29.8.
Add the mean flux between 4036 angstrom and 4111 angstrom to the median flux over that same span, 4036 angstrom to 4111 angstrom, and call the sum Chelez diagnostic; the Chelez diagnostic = 40.3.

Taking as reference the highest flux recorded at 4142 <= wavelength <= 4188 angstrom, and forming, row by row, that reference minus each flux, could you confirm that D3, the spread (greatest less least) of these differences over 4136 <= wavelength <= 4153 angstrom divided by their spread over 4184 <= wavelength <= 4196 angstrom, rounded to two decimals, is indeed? 1.24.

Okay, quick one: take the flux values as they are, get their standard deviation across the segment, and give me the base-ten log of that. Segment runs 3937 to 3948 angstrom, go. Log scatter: 0.3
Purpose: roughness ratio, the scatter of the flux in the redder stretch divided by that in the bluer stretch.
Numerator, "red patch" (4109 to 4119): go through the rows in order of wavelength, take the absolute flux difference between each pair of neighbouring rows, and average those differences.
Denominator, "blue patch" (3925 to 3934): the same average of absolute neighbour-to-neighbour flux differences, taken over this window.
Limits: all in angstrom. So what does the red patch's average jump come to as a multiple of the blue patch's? 0.10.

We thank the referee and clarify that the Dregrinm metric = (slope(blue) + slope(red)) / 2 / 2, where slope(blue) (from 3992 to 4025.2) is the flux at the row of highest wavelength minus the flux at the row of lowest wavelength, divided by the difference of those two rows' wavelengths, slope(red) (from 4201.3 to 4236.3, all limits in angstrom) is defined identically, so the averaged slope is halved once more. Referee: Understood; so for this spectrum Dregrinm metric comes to 0.003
